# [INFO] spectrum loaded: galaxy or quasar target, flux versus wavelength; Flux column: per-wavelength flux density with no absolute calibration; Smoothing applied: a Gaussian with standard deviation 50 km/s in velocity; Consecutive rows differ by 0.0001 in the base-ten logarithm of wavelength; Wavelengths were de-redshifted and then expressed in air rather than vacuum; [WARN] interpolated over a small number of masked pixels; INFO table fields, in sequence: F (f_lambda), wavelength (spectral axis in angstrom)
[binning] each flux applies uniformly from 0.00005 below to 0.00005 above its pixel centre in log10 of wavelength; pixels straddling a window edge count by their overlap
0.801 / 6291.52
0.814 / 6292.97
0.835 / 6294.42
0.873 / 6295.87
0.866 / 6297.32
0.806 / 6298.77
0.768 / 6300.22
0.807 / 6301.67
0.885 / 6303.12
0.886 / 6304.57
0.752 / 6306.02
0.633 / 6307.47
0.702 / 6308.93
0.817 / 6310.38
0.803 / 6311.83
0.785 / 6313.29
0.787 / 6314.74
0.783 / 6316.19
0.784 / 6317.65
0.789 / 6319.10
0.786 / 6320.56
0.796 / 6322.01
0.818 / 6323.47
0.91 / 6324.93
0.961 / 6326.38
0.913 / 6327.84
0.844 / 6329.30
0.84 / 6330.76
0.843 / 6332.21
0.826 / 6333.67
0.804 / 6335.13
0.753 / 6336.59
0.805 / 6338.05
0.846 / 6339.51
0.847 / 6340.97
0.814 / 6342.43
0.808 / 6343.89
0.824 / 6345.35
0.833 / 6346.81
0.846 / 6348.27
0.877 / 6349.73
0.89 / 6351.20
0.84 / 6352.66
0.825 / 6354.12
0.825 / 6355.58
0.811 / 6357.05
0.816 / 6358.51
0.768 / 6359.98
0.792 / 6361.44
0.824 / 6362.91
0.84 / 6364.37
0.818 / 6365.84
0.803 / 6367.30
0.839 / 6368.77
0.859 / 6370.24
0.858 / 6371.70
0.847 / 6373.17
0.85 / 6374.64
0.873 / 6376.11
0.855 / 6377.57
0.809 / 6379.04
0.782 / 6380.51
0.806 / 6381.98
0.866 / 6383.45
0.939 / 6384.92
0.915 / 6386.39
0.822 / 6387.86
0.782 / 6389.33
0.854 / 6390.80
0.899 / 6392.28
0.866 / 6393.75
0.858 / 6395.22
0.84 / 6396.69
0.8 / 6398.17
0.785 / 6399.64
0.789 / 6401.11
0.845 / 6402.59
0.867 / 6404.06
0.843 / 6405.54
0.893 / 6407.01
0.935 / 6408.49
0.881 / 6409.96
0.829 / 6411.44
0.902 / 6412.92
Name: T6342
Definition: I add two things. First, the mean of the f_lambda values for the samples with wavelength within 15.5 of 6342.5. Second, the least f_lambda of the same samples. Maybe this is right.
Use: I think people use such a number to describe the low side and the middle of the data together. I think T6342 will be 1.59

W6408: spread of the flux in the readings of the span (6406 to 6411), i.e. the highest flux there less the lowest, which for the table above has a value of 0.054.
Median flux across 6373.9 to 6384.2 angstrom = 0.850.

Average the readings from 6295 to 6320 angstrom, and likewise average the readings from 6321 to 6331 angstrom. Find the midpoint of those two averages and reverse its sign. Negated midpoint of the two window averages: -0.832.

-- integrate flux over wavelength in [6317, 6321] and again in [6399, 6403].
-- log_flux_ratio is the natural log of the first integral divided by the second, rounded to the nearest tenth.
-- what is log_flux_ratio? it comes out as 0.0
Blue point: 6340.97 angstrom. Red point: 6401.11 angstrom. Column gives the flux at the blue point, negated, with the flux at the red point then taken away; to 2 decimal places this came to -1.64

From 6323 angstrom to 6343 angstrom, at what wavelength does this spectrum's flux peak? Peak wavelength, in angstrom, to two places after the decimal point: 6326.38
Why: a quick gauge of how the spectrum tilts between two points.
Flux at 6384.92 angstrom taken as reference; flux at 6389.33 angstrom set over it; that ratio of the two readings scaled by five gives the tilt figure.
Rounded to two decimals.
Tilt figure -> 4.16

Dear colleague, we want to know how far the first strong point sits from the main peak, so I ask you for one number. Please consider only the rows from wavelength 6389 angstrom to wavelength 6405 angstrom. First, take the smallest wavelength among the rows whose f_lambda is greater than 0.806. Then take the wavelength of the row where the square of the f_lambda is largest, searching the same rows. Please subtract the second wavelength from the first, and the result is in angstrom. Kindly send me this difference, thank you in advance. -1.5 angstrom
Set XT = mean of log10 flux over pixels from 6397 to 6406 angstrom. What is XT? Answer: -0.086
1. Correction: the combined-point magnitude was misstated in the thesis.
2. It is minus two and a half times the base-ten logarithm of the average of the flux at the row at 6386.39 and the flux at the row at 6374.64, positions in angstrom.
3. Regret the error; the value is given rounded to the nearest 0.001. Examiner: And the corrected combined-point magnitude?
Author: 0.136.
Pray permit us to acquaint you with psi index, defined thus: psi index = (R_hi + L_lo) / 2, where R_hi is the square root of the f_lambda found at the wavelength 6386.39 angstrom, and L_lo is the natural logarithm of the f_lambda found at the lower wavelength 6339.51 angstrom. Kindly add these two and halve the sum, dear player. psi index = 0.39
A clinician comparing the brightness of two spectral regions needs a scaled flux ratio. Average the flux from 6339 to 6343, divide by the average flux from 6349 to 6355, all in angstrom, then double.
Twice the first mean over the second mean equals 1.95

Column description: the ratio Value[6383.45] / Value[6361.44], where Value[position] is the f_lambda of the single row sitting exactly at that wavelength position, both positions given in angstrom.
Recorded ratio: 1.09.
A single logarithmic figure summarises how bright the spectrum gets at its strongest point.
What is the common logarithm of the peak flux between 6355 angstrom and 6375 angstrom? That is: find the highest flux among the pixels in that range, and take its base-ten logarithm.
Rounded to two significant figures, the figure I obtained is -0.066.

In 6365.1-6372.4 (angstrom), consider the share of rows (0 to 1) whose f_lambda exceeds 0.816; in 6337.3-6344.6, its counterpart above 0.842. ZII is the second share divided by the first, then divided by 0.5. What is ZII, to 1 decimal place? 1.0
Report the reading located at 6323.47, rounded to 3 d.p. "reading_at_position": 0.818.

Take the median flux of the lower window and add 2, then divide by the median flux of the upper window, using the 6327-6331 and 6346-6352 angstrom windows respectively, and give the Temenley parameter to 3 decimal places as 3.301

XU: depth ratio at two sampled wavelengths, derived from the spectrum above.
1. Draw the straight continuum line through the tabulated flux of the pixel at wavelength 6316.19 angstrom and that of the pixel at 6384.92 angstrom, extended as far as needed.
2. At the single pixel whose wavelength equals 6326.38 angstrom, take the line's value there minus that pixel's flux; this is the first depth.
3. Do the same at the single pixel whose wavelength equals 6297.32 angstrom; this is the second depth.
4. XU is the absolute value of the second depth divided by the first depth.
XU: 0.81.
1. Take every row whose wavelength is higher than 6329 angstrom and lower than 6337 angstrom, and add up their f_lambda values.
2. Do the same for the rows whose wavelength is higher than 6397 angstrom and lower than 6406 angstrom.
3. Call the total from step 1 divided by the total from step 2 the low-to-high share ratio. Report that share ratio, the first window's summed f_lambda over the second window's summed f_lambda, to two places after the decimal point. 1.00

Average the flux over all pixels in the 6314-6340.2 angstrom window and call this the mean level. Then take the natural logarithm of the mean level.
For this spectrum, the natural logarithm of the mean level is -0.190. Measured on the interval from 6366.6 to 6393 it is -0.165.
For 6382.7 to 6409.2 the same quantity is -0.156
